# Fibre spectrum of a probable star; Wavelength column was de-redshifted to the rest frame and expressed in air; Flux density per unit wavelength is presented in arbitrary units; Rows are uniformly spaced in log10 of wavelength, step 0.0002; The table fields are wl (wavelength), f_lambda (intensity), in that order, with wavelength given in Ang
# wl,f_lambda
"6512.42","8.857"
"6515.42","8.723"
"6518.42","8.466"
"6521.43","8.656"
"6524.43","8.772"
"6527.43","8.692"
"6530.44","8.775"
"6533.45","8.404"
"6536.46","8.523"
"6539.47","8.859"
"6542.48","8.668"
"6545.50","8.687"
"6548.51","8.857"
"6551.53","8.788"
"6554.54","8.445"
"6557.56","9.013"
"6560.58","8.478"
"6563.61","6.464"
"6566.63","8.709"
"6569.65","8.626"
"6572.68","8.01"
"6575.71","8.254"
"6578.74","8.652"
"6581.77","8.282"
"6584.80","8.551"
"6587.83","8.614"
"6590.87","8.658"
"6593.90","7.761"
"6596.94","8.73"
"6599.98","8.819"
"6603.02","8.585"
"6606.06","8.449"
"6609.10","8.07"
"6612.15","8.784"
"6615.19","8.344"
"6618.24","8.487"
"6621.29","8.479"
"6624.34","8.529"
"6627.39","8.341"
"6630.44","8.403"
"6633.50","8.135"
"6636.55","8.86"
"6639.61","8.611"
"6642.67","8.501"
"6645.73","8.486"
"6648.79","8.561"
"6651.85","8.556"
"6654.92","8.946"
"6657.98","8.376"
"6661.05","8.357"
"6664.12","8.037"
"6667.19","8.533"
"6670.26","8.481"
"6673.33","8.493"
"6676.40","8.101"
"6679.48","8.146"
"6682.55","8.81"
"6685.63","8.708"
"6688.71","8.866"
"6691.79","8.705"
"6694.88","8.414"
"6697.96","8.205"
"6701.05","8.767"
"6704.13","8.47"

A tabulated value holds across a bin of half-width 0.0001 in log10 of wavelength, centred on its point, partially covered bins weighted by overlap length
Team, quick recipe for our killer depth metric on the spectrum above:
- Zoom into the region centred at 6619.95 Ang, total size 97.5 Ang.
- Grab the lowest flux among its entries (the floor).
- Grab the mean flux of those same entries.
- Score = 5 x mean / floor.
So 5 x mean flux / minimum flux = 5.45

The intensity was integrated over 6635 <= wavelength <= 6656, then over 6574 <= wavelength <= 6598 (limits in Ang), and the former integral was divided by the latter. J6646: 0.90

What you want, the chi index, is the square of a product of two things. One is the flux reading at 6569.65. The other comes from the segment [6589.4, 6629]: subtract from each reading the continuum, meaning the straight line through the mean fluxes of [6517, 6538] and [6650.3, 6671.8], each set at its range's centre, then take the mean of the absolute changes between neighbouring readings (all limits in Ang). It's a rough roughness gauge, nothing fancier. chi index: 9.3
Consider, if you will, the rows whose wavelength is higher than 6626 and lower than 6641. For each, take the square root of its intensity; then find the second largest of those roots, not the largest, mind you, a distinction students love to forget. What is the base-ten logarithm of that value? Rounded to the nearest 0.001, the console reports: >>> 0.468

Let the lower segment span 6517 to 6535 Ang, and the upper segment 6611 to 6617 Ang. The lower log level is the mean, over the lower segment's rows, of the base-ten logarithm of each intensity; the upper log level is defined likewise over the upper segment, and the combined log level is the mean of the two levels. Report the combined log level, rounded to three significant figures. 0.934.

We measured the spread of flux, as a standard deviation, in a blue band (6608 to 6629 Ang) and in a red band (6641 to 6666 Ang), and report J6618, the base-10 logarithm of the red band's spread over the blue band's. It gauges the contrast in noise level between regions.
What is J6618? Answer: 0.1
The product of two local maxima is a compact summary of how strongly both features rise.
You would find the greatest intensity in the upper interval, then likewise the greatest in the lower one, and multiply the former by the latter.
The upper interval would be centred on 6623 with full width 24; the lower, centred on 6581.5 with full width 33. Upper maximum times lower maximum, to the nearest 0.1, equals 76.7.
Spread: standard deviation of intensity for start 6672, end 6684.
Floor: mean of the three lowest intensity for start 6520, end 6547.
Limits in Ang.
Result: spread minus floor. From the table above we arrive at -8.2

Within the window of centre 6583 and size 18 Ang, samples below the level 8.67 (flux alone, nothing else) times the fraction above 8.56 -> 3.00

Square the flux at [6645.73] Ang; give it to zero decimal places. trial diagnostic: 72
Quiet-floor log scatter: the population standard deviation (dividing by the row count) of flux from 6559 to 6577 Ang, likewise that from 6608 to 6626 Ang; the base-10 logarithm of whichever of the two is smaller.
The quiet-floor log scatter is -0.669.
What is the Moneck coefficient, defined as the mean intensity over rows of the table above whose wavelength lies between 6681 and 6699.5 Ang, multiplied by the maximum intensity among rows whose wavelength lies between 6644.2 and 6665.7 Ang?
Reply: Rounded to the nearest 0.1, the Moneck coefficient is 77.1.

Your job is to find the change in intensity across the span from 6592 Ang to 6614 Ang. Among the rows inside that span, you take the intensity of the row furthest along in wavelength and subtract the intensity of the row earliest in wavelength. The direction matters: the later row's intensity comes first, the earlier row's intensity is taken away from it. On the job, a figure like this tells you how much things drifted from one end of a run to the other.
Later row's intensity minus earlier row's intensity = 1.0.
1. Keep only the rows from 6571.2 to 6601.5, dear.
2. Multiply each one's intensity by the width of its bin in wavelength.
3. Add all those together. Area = 256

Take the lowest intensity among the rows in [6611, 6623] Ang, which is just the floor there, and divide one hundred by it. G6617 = 12.0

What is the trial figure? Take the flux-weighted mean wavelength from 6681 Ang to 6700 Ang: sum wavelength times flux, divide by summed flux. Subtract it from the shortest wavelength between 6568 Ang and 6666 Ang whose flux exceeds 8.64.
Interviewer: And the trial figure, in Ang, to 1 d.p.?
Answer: -111.4 Ang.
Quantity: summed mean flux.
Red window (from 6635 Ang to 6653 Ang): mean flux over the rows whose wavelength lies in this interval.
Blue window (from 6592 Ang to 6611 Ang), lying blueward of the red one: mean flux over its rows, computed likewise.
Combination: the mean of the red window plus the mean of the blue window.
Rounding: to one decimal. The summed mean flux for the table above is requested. 17.0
